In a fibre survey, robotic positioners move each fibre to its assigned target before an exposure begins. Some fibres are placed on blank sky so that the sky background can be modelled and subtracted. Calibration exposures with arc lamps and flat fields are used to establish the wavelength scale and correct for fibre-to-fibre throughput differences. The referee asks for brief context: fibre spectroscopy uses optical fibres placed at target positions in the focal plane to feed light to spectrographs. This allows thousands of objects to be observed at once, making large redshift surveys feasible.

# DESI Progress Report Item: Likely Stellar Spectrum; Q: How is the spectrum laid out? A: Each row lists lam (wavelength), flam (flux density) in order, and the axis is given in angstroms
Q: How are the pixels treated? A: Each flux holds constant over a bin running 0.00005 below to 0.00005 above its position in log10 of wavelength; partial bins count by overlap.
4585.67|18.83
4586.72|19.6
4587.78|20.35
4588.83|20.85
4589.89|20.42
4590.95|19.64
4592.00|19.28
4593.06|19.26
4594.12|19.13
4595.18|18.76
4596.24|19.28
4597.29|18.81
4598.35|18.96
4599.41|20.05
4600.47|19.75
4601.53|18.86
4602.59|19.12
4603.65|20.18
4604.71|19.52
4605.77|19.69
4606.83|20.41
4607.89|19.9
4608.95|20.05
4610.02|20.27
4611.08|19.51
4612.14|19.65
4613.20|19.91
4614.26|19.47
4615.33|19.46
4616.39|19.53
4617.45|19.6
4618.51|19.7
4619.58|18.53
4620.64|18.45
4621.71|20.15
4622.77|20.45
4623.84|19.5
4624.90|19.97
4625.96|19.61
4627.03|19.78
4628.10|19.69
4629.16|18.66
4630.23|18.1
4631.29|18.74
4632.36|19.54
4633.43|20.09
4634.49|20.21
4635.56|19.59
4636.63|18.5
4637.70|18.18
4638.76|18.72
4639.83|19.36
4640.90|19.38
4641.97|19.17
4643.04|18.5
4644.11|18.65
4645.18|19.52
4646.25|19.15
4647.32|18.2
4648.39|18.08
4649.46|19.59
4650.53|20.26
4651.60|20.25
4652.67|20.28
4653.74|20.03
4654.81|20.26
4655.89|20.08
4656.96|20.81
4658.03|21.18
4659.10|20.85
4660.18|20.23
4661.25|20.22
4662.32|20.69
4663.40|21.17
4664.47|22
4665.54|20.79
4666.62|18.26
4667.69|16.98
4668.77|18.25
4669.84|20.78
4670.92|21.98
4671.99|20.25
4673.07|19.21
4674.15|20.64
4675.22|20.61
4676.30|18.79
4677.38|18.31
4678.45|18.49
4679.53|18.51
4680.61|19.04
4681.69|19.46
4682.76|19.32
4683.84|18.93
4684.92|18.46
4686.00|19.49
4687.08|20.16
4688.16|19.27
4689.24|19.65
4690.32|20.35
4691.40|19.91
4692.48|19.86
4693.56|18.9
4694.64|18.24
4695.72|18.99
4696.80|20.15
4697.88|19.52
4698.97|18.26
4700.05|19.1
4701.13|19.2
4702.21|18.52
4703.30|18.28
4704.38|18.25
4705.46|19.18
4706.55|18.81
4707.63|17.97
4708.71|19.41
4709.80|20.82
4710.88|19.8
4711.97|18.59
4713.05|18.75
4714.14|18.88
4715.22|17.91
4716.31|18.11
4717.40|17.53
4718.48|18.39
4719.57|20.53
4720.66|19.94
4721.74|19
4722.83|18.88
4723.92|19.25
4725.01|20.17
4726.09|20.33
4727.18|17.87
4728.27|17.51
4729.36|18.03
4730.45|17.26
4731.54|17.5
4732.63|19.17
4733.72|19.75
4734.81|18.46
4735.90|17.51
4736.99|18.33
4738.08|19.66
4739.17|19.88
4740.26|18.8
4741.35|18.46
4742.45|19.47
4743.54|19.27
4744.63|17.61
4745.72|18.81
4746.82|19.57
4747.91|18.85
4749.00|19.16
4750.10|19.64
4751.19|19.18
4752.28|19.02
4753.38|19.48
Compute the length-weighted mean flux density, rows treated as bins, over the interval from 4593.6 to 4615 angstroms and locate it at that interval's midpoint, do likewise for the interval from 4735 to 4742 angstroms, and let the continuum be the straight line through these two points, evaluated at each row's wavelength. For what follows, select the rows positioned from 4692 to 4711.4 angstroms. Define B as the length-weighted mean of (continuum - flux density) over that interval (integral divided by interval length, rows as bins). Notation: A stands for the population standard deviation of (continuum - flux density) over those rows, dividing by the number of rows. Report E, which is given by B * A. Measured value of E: -0.07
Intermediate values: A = 0.75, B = -0.09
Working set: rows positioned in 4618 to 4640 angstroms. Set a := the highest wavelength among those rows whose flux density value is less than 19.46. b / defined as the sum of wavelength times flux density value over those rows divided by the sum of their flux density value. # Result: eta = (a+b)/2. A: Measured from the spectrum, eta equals 4634.5 angstroms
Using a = 4639.83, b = 4629.1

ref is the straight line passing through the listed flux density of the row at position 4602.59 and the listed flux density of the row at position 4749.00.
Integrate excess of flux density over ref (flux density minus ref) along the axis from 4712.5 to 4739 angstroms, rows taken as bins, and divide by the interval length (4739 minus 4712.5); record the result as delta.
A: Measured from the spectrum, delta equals -0.4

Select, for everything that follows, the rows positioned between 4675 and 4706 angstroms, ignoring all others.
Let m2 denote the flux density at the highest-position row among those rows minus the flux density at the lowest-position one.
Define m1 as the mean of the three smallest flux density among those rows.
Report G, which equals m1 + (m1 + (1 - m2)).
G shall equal 38.9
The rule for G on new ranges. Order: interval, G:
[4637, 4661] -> 35.3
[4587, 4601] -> 39.3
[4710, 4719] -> 38.1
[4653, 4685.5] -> 38.2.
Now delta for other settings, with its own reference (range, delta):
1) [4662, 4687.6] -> 0.5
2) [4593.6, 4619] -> 0.4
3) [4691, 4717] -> -0.2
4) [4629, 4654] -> 0.1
